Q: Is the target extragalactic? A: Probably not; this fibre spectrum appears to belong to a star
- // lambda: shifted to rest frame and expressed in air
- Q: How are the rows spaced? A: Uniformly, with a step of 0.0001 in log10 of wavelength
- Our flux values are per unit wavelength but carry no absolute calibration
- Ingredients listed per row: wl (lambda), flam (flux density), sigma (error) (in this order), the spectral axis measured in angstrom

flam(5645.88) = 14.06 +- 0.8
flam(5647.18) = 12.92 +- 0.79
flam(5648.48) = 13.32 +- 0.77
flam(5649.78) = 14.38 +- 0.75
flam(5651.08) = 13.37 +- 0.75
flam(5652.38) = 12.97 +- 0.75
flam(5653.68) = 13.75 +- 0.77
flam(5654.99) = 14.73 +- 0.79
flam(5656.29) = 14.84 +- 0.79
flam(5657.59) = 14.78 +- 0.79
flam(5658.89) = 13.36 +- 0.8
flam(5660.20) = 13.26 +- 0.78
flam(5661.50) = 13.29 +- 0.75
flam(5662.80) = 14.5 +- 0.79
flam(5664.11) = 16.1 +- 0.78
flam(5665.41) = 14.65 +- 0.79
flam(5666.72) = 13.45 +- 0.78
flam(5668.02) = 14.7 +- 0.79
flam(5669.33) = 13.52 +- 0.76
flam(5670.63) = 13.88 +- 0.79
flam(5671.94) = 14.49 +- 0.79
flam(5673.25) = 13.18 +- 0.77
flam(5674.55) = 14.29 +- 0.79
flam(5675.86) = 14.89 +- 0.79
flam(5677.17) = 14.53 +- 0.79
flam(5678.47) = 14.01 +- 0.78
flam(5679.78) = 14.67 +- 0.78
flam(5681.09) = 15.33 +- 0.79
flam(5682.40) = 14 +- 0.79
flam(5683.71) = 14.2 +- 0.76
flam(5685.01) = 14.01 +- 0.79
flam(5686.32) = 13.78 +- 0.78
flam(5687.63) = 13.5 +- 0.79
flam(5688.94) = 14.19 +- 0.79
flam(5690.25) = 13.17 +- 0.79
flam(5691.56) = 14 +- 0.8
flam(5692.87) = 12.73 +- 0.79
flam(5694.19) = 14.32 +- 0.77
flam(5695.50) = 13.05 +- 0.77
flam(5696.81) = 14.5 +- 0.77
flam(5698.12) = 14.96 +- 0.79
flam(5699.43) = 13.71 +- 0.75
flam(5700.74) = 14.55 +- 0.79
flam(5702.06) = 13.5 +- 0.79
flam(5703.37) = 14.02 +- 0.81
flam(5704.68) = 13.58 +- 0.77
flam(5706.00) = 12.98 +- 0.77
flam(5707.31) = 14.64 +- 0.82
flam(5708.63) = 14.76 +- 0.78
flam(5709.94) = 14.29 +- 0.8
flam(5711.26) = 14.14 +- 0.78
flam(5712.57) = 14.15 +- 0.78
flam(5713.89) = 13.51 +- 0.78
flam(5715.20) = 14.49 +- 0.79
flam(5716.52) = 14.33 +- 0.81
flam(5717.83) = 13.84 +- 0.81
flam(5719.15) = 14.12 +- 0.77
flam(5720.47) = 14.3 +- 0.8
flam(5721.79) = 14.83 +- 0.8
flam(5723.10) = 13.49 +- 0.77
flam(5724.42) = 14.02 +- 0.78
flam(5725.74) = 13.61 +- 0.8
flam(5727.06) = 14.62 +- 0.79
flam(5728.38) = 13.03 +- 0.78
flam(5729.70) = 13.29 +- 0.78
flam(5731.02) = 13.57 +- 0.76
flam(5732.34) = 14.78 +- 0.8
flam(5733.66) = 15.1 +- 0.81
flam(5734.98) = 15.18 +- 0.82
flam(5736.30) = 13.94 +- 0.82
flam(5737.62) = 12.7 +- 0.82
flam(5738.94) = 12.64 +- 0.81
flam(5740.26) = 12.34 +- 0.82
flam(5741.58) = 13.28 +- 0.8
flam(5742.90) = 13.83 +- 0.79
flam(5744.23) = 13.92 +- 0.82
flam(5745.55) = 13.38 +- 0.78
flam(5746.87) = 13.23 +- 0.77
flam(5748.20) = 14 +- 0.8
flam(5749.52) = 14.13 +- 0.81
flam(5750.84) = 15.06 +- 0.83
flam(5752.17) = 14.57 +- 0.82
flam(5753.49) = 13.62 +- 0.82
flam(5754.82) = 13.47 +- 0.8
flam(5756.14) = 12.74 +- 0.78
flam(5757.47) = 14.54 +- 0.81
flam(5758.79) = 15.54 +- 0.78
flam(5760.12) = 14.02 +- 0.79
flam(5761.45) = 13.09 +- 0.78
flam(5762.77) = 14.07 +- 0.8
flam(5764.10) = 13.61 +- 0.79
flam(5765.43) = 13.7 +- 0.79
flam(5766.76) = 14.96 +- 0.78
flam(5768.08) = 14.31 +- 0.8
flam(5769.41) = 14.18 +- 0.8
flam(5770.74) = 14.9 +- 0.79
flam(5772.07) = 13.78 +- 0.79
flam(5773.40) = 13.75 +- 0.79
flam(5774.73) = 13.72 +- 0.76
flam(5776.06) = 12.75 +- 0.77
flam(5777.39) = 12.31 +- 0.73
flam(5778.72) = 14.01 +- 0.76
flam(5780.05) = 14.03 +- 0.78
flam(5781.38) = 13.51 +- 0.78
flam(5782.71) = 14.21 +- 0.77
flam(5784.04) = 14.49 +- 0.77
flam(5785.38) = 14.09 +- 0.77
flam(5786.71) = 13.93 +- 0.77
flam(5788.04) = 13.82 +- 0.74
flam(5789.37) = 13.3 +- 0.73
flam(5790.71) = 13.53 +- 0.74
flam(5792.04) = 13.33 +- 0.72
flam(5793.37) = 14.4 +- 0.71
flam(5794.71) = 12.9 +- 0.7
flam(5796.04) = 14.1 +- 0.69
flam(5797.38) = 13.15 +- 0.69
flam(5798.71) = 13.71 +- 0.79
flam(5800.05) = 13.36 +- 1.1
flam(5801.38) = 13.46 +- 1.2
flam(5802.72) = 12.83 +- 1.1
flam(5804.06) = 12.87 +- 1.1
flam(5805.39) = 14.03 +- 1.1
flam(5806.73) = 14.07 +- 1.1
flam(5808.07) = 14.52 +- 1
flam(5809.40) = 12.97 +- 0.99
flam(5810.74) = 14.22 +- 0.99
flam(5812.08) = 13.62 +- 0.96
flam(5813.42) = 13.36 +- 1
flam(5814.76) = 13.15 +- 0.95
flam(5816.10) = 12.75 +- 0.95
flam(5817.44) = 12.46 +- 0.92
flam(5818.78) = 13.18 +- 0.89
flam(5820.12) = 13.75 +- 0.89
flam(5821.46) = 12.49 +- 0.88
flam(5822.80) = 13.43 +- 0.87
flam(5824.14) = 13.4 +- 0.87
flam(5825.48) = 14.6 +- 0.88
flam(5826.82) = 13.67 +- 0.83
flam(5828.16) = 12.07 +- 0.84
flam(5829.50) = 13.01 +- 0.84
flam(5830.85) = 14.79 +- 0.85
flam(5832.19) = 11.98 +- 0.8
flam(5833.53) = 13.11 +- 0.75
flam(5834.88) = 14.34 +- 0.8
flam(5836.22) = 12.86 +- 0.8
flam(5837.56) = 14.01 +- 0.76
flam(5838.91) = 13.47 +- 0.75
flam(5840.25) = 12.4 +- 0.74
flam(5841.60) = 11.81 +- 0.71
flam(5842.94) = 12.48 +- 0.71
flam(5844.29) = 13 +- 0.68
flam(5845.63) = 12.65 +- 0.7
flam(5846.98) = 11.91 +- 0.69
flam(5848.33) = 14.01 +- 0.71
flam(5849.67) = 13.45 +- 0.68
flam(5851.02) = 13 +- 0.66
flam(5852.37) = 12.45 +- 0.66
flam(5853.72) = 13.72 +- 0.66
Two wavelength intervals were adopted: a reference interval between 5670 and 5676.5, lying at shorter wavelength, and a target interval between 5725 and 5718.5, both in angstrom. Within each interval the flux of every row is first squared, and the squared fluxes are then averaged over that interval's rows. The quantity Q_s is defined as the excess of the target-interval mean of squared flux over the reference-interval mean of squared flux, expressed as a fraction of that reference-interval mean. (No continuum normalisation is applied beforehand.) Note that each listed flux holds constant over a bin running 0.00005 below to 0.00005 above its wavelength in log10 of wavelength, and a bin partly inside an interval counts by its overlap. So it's 0.00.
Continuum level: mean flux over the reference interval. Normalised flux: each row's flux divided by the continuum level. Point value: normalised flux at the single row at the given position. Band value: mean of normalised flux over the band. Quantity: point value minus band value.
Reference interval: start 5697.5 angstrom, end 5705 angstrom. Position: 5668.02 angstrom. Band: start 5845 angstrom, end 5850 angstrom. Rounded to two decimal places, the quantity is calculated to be 0.12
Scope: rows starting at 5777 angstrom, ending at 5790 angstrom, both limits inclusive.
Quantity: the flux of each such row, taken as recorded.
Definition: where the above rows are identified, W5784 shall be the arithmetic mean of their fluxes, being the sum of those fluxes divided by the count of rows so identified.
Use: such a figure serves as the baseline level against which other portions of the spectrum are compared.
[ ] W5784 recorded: 13.8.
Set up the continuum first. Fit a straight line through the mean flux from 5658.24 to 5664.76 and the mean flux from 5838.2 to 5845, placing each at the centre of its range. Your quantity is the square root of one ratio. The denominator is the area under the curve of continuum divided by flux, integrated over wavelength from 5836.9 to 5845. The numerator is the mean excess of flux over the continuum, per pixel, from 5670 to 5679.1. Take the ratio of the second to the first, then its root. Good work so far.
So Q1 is 0.15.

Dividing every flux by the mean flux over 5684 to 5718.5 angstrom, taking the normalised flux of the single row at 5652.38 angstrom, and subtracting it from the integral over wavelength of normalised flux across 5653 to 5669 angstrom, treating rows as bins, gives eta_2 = 15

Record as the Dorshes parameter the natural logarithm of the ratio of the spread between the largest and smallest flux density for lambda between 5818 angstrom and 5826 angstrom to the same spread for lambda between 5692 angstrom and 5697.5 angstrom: 0.2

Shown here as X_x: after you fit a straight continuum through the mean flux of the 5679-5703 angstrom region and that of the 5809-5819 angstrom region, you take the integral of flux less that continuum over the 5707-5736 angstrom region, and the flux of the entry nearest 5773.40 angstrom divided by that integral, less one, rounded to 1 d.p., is 0.3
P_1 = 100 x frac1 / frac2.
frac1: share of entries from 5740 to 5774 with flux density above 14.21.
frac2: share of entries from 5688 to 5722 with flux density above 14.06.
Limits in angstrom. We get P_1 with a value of 47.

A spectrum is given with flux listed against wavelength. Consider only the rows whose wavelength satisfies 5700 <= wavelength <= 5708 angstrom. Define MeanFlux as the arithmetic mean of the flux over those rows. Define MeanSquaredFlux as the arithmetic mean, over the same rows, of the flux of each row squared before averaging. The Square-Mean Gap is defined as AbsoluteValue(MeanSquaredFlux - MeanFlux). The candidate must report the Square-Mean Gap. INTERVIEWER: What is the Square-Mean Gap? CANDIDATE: 179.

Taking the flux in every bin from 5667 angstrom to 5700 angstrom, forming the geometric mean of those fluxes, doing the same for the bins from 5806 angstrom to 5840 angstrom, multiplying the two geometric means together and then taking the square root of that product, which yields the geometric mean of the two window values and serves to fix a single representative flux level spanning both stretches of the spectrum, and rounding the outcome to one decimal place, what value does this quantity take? 13.7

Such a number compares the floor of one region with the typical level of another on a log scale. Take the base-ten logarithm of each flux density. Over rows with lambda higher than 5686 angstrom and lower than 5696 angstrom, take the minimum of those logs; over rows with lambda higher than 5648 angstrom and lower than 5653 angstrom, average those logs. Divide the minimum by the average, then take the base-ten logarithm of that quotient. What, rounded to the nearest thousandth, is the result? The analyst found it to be -0.010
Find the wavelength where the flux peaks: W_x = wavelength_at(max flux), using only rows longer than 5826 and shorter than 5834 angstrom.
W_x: 5830.85 angstrom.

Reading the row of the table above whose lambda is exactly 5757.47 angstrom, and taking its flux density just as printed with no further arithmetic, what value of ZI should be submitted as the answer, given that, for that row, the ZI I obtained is 14.54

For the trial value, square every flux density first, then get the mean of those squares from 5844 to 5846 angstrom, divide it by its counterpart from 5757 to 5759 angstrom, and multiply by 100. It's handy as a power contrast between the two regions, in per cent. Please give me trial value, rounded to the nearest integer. 73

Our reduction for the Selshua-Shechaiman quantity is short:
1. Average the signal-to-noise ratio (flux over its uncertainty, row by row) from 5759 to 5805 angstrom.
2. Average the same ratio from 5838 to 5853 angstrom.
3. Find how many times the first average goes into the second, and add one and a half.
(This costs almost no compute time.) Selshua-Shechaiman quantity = 2.56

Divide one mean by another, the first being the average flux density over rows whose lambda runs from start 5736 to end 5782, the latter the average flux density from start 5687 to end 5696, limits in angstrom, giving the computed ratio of 1.01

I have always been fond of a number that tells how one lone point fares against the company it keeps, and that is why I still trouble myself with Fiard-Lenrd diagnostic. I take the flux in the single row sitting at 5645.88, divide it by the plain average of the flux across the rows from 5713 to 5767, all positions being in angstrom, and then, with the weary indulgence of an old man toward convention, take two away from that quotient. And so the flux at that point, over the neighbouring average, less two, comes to -0.99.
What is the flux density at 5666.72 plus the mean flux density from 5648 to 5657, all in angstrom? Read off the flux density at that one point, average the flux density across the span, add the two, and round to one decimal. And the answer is 27.4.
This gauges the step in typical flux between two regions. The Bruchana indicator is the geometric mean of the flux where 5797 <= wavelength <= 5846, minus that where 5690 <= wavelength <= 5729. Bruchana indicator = -0.71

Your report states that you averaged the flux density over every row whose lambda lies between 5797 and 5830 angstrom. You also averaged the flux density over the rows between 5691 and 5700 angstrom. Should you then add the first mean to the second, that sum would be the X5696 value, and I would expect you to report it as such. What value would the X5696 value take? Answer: 27.3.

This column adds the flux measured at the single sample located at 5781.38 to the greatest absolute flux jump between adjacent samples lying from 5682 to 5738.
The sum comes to 15.2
